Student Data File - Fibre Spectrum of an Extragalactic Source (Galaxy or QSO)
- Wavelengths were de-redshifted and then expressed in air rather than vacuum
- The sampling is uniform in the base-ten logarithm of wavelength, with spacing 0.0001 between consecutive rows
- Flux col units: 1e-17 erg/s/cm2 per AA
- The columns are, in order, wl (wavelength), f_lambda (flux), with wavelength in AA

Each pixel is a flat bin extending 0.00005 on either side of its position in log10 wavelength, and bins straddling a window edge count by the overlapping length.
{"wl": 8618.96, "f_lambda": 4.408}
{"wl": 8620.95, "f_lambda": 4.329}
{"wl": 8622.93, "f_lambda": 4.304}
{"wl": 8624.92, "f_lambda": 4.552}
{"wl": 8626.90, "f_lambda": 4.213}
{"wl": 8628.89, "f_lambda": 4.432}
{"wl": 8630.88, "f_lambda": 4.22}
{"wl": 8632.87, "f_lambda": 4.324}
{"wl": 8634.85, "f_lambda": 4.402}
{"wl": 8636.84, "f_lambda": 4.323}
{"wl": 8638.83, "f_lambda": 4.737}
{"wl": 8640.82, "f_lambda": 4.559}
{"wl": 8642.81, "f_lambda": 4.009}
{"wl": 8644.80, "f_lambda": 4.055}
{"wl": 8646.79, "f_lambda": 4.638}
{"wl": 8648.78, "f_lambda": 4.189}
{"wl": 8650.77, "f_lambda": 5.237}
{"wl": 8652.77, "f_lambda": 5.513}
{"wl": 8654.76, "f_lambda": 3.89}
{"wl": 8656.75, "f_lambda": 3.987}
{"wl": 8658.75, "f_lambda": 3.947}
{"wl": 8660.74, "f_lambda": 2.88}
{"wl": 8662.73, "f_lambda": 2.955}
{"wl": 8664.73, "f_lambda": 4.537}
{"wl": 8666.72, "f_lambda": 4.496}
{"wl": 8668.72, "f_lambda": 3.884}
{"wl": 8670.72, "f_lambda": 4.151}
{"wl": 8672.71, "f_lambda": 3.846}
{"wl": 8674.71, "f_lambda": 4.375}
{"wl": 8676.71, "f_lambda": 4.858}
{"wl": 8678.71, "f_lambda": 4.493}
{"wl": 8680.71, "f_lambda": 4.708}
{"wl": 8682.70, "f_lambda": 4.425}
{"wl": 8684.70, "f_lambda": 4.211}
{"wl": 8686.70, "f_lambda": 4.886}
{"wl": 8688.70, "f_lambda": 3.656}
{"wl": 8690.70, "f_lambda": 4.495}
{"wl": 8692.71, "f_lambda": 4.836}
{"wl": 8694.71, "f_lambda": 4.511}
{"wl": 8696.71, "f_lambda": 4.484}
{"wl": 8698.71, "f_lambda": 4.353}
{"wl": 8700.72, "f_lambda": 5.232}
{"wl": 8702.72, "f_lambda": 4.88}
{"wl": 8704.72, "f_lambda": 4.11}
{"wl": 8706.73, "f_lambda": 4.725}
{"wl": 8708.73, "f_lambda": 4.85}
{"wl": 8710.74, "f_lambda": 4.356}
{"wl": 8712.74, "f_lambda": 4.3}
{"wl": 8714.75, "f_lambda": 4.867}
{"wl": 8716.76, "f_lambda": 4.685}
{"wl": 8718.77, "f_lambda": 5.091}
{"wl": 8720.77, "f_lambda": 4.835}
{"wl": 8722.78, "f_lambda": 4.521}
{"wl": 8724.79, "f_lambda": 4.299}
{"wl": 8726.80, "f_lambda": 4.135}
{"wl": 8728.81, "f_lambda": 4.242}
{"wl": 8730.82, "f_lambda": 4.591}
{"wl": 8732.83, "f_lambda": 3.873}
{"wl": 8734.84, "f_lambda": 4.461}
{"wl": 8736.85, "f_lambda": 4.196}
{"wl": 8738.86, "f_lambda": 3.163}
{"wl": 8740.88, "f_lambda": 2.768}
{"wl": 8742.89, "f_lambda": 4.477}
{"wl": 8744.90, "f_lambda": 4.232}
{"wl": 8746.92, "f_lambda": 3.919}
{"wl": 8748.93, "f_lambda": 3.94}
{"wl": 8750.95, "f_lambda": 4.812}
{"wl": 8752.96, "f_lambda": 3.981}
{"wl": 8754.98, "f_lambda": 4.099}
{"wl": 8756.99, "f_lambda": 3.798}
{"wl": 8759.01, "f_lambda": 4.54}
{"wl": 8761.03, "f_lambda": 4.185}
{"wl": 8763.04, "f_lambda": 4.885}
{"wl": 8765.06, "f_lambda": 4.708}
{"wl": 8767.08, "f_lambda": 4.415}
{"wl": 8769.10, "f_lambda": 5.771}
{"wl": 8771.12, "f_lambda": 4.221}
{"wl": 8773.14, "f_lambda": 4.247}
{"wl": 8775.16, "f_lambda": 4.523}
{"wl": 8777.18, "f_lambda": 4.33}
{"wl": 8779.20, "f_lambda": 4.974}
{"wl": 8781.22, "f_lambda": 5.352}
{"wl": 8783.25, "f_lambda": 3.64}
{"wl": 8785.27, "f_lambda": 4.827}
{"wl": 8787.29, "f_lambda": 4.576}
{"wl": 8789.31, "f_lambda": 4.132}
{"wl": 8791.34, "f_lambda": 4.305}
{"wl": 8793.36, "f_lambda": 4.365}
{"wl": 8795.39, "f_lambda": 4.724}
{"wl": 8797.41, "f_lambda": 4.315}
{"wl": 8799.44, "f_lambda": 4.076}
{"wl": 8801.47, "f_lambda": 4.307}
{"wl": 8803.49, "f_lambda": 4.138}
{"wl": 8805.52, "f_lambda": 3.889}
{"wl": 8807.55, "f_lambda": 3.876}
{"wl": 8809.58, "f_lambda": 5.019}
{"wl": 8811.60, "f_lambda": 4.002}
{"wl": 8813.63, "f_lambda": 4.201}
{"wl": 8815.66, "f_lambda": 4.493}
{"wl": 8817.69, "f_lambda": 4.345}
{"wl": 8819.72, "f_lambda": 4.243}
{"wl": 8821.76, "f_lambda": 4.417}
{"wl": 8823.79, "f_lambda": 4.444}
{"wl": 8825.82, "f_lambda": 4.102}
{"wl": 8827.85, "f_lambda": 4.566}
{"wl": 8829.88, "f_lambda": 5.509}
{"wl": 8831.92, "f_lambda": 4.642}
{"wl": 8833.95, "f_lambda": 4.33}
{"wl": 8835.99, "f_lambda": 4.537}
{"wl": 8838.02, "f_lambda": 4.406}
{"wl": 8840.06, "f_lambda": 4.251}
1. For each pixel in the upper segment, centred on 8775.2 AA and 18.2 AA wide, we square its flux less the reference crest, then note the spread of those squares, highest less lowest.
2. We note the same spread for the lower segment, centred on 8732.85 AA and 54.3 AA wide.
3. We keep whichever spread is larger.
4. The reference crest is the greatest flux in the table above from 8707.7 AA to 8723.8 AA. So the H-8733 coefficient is 5.4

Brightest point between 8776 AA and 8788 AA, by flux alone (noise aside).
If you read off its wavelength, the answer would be 8781.22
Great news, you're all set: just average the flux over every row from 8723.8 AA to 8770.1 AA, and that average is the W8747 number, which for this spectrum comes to 4.24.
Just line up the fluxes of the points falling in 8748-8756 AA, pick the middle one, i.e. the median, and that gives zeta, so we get 4.0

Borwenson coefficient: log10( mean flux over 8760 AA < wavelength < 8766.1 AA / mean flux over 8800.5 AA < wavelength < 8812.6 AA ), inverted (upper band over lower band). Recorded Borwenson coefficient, -0.038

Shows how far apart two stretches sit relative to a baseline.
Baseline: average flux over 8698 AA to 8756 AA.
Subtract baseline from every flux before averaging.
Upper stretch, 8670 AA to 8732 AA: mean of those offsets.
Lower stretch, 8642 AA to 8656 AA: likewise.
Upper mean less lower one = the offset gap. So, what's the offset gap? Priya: 0.0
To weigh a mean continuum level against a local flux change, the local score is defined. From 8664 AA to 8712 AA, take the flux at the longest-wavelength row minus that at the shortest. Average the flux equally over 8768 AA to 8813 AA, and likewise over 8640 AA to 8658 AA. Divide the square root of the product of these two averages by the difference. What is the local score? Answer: -25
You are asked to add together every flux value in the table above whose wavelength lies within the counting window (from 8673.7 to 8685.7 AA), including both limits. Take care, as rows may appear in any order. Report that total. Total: 27.1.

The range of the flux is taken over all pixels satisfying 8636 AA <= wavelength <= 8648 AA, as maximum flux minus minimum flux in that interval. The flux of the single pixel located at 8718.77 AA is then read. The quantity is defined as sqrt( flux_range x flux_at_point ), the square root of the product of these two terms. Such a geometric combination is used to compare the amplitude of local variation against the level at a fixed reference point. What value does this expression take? 1.93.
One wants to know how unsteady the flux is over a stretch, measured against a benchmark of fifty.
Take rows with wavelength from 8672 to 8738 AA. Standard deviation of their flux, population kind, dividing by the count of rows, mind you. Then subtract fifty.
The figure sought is -49.6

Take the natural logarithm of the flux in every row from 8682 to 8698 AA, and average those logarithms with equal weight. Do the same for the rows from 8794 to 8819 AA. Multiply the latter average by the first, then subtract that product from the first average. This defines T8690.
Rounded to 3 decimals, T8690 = -0.672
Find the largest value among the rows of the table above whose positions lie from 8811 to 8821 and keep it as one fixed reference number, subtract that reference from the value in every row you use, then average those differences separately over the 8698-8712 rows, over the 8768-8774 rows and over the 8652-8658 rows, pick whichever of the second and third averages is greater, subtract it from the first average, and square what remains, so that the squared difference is 0.01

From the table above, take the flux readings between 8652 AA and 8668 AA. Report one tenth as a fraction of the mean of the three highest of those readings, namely 0.0206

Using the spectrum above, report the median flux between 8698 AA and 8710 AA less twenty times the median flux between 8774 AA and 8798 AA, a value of -84.1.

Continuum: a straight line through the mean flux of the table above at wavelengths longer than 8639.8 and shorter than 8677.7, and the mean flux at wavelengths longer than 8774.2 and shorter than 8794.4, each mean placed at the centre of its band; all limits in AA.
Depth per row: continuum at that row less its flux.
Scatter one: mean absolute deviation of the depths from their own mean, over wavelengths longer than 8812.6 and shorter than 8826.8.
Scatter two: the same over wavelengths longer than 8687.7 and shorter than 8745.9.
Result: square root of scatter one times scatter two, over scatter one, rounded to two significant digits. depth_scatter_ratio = 1.8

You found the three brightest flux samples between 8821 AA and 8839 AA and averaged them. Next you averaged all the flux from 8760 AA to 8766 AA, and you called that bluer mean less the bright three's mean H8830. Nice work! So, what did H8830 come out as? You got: -0.31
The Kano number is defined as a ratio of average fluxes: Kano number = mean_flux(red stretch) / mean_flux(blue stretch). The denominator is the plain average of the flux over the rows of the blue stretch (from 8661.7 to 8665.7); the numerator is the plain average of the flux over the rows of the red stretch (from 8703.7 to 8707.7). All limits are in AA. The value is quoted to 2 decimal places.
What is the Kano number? 1.18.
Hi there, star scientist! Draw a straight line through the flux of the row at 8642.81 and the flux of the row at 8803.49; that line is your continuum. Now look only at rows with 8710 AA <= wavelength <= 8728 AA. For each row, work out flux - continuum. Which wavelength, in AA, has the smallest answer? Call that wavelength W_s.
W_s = 8726.80 AA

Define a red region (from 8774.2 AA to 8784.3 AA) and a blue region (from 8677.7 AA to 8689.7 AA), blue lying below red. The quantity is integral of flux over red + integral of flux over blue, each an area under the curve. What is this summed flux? 99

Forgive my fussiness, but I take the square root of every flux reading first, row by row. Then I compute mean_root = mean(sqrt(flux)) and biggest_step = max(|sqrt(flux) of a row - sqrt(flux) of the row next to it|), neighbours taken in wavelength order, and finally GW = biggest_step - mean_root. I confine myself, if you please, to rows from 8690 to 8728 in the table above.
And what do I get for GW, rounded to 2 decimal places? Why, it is -1.94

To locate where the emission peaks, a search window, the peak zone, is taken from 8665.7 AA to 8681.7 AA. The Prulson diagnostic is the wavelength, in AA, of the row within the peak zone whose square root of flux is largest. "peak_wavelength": 8676.71 AA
